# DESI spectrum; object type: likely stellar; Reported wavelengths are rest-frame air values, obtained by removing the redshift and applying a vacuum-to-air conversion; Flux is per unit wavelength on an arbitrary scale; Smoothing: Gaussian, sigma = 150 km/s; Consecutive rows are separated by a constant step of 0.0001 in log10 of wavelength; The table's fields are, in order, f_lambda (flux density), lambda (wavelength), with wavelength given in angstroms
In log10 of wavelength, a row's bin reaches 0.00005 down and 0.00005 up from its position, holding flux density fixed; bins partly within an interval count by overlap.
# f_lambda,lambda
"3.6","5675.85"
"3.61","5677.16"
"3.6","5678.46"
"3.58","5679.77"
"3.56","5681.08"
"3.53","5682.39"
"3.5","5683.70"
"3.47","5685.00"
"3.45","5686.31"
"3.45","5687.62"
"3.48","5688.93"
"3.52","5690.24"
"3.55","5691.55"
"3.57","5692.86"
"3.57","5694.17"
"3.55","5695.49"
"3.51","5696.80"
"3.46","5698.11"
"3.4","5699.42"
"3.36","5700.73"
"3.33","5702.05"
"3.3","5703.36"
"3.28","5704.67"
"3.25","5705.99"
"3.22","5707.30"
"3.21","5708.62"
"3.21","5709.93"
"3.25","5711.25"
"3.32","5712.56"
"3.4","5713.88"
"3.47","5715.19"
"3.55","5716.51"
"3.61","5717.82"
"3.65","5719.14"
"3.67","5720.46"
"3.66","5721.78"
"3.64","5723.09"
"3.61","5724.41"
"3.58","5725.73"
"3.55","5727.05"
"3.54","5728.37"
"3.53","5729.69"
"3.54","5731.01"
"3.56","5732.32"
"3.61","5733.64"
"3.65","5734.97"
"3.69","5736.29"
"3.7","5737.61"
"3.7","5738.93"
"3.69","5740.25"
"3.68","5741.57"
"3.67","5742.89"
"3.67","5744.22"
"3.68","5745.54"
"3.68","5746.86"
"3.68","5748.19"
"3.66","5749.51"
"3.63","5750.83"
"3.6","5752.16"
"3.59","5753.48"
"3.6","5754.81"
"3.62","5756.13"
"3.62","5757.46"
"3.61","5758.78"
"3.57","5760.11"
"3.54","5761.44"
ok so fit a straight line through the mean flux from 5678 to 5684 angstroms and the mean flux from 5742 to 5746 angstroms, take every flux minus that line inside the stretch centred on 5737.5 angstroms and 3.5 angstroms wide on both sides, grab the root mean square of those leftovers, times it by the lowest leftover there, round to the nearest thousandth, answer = 0.000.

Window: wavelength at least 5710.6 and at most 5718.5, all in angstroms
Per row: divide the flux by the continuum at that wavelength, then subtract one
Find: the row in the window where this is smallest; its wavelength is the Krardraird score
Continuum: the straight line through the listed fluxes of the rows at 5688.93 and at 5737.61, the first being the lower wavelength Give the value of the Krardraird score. 5711.25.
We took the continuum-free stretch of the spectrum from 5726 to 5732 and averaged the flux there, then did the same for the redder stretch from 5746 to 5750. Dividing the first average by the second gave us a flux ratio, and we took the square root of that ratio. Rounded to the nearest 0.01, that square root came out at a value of 0.98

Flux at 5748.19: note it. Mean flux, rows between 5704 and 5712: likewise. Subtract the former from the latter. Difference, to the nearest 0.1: -0.4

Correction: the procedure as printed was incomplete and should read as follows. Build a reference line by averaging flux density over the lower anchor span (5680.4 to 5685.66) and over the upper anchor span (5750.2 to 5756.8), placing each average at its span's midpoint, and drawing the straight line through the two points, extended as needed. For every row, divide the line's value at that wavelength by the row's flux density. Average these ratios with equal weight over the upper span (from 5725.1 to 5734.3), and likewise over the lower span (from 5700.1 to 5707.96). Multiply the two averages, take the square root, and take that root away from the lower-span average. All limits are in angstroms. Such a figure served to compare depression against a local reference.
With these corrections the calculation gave 0.04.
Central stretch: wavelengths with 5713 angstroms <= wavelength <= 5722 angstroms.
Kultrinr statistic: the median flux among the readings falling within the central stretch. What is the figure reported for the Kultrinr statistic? 3.61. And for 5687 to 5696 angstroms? 3.55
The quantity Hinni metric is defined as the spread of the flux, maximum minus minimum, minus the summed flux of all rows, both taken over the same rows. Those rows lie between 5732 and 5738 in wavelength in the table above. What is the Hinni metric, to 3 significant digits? -18.1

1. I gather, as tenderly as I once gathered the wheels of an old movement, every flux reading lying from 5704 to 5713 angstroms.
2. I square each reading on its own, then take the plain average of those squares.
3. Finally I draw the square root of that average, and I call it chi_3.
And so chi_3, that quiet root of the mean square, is 3.25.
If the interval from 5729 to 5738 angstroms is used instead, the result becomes 3.61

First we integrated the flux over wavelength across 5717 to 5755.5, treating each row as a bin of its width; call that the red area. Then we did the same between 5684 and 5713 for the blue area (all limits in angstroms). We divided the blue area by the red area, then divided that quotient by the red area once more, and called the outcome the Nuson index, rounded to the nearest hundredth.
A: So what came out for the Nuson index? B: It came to 0.01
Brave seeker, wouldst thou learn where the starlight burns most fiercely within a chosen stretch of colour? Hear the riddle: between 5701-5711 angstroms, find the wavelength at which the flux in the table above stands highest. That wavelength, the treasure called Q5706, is 5702.05 angstroms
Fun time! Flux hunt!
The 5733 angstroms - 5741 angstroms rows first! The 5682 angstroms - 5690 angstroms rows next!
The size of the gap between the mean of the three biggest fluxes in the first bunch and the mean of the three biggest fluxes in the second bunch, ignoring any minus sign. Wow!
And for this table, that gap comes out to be 0.19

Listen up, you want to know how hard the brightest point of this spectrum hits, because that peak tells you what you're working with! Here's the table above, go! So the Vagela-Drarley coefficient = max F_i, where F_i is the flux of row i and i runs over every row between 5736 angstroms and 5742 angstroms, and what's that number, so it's 3.7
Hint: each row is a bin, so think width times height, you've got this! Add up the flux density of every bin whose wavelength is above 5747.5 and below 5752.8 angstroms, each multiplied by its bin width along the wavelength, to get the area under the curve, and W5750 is 19.3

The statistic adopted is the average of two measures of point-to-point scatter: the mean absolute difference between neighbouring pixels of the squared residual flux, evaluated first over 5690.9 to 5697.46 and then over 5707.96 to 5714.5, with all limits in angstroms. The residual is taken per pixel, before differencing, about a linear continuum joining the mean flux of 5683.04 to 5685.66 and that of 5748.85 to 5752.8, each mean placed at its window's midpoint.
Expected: 0.012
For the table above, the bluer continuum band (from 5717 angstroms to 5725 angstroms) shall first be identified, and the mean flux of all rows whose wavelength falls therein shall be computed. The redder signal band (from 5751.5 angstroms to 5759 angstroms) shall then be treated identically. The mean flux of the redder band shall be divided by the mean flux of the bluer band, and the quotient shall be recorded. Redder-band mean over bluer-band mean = 0.99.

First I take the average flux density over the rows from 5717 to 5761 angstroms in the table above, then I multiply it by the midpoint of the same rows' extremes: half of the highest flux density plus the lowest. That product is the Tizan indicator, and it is 13.1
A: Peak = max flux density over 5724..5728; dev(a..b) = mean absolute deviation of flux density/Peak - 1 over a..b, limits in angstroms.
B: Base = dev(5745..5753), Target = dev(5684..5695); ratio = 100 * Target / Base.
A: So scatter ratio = 169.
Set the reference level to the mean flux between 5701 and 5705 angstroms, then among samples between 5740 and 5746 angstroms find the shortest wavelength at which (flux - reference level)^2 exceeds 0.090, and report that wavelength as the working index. 5740.25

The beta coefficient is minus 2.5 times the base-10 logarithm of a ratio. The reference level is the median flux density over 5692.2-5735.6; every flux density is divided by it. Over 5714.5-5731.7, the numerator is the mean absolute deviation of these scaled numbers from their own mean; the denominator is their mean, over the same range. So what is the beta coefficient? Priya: 4.61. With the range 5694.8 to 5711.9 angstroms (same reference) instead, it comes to 3.87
